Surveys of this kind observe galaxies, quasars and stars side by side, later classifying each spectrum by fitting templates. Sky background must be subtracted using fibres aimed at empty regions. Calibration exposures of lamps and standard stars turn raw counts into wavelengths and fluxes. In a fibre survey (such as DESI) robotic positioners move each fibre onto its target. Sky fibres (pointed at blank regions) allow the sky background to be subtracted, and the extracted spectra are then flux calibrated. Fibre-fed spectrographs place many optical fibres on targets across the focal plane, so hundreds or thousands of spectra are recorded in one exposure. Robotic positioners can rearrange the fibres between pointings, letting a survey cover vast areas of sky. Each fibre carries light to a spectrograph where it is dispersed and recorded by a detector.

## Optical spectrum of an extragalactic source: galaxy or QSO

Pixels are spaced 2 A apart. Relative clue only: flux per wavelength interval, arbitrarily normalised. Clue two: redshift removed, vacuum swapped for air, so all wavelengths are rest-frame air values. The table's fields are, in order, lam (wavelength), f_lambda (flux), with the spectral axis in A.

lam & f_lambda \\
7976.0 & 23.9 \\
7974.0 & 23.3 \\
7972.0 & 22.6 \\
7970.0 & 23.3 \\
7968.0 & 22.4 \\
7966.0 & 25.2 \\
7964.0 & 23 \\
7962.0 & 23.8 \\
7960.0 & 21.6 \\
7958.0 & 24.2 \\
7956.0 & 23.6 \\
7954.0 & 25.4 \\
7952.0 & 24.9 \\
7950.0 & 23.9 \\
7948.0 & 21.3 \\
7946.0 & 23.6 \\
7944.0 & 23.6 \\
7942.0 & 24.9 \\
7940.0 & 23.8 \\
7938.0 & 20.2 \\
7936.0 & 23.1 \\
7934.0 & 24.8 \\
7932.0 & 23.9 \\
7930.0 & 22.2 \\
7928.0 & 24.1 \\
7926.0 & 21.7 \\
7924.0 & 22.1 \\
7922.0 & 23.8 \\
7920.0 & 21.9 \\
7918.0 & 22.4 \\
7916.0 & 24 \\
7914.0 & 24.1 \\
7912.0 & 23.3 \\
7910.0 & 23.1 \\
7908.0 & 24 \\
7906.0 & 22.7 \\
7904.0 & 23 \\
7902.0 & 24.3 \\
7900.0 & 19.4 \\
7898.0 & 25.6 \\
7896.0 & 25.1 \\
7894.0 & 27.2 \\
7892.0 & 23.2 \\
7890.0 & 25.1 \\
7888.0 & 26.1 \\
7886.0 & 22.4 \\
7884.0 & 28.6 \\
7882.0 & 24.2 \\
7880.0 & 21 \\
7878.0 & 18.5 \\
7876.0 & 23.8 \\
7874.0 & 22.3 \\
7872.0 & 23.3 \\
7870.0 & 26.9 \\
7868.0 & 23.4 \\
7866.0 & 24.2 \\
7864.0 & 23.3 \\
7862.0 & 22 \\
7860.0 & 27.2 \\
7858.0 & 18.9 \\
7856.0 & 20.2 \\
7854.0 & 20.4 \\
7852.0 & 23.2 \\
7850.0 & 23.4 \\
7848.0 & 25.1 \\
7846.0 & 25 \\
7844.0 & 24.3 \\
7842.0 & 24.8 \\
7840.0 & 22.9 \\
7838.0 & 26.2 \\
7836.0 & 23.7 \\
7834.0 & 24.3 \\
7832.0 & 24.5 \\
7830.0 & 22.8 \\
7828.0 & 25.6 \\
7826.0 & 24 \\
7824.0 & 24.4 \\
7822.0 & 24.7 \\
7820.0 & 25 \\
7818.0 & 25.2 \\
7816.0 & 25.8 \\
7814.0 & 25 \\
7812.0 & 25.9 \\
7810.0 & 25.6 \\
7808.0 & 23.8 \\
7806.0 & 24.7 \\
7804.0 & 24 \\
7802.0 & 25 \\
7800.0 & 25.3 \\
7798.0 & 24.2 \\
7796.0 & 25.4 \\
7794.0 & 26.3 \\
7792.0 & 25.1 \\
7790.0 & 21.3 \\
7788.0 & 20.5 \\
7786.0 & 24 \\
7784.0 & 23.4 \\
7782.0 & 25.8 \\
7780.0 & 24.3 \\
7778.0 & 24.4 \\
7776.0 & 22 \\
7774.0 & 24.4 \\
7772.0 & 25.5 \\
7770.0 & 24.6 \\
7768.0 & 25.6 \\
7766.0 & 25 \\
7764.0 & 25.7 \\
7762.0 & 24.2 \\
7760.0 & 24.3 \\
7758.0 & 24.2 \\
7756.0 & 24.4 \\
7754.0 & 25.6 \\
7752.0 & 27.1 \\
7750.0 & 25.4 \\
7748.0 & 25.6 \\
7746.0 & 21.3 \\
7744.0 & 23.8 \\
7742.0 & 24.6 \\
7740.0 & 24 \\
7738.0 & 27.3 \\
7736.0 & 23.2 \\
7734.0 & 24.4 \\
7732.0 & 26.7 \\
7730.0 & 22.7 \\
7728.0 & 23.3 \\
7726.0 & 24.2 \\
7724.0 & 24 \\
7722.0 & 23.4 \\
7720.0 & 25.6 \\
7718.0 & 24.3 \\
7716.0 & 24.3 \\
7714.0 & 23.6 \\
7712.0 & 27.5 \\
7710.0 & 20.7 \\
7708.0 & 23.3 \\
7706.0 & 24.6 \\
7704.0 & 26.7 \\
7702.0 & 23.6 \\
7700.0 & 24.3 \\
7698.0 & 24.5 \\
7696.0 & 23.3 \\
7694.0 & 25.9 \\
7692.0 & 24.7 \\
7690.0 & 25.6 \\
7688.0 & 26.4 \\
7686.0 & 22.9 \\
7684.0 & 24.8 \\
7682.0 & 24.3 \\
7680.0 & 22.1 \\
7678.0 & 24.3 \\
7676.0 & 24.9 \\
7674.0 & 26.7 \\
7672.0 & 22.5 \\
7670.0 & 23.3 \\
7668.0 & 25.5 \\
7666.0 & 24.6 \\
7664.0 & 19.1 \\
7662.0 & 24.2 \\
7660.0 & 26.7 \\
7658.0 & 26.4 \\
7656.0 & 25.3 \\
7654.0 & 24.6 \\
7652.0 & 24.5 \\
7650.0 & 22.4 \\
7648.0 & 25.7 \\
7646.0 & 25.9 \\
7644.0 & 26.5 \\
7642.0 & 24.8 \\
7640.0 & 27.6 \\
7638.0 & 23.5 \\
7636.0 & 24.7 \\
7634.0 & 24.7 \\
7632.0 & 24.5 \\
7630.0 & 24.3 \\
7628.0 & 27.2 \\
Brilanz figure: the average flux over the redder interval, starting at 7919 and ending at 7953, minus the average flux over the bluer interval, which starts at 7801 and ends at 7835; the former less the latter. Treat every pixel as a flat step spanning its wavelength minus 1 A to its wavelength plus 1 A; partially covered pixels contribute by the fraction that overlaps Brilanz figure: -1.6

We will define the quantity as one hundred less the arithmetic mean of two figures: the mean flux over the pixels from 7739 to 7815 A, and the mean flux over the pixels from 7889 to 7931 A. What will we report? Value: 76.02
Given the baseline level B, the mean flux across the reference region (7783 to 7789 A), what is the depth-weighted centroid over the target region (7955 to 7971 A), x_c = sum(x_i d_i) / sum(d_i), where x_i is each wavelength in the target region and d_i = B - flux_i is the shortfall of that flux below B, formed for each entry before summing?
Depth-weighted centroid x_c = 7962.8 A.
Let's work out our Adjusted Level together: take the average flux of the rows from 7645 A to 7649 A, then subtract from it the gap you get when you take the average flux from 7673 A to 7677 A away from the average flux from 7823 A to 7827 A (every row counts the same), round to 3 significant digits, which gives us 27.4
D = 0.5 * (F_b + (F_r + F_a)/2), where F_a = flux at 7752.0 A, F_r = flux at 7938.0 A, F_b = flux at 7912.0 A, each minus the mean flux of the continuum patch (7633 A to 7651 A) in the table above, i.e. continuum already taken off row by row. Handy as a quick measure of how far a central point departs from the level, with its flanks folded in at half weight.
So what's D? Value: -1.6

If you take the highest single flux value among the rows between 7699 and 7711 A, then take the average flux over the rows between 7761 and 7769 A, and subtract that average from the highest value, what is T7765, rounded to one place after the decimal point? 1.6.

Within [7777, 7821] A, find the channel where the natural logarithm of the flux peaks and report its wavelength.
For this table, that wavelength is 7794.0 A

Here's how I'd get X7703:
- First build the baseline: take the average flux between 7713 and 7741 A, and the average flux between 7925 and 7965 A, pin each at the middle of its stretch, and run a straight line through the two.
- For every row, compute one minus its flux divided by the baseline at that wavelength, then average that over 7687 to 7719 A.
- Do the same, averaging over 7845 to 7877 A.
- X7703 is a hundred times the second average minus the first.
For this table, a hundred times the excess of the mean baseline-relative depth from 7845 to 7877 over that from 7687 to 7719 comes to 2.4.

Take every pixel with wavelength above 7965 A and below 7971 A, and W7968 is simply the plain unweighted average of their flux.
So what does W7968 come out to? 23.6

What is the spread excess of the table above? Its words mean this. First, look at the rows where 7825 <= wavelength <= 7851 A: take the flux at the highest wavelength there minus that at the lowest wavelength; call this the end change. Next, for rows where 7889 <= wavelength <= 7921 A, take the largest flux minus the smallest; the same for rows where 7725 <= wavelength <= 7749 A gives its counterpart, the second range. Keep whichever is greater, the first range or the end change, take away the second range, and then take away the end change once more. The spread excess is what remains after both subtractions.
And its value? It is 2.4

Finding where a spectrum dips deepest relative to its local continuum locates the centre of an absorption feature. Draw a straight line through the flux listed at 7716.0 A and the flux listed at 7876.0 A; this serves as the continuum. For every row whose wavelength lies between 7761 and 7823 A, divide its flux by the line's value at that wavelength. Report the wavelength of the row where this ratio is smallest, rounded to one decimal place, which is 7788.0 A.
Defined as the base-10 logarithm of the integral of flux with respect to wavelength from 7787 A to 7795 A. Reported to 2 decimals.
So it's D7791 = 2.27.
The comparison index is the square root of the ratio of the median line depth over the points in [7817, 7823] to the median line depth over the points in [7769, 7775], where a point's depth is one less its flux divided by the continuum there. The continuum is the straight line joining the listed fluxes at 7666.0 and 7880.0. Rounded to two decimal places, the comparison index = 1.33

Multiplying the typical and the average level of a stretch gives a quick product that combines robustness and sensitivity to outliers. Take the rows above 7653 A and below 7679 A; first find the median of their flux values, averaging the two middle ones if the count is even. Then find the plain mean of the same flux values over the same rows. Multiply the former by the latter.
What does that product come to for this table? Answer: 602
